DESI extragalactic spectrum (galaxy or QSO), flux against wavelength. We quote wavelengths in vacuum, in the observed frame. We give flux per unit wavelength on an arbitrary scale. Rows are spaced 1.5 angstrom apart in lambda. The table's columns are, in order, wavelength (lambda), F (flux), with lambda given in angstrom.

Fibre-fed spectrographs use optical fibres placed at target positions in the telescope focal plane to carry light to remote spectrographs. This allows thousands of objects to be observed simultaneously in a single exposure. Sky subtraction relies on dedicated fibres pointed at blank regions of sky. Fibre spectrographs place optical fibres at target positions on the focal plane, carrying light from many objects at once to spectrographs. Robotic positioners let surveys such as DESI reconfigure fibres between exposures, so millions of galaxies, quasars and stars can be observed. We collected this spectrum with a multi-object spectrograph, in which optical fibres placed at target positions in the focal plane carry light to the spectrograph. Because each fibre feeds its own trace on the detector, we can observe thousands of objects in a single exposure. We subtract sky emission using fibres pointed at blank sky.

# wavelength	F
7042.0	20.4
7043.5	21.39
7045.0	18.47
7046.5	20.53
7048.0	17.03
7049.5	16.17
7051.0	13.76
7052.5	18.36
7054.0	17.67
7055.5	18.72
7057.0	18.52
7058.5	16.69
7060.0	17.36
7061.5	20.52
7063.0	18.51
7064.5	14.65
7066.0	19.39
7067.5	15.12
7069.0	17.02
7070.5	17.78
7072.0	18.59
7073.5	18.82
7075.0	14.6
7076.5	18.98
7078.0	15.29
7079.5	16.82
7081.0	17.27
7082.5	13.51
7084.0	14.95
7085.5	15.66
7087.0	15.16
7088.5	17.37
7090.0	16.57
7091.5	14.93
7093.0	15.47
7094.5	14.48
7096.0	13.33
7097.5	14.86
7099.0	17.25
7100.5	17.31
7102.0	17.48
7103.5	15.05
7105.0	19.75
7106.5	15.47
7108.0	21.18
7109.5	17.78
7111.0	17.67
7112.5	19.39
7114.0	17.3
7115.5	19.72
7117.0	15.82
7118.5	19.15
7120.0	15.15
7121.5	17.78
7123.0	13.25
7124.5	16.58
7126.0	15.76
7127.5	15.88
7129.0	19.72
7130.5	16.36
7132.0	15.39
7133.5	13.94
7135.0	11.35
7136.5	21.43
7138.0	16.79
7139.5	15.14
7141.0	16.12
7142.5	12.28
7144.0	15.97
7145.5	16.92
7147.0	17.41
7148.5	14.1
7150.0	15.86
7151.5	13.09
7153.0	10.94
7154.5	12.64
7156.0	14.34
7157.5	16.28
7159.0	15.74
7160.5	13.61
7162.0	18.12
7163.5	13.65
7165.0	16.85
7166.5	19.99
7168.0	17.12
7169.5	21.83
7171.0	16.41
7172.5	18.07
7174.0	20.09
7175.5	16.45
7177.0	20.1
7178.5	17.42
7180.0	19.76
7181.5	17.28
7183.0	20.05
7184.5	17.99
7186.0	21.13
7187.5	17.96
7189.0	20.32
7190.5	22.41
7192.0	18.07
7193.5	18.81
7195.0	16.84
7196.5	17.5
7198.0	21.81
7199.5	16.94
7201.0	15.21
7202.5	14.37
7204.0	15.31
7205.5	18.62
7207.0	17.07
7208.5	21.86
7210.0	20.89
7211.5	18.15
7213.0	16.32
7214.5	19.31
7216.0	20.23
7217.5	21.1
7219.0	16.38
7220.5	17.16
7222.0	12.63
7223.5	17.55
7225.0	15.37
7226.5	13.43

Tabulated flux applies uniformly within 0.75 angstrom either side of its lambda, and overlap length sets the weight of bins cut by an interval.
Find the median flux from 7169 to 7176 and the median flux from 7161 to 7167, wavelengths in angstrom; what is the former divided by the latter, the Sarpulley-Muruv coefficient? 1.03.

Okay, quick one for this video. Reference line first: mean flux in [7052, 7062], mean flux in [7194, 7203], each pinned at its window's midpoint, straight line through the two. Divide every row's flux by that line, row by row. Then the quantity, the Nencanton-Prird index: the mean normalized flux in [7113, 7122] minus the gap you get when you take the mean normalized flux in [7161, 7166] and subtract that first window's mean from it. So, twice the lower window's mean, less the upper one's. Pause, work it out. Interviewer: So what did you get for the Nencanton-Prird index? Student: 1.04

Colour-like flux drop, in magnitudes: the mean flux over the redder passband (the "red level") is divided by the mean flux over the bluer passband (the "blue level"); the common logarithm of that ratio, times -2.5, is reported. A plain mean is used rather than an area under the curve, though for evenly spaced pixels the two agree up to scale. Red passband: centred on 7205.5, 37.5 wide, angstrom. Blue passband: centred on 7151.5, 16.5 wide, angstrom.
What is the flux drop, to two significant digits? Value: -0.22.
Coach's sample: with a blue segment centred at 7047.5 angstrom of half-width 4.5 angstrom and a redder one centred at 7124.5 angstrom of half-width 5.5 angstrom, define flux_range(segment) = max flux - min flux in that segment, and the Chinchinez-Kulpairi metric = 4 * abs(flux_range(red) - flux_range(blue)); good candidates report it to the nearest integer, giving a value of 5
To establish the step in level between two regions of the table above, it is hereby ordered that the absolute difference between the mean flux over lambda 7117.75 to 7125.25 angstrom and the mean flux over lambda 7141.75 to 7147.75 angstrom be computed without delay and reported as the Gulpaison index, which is 0.74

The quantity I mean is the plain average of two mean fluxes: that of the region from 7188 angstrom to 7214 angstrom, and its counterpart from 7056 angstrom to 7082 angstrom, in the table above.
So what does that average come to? 17.8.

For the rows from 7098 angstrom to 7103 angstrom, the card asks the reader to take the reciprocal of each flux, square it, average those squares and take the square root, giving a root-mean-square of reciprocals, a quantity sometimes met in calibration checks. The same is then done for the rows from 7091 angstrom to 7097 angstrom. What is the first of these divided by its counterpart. 0.84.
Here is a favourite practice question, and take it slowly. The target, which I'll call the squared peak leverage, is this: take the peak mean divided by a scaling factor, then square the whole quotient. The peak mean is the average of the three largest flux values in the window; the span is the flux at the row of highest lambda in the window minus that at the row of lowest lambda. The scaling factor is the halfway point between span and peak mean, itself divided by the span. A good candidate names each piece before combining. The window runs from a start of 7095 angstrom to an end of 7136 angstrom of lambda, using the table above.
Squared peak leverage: 19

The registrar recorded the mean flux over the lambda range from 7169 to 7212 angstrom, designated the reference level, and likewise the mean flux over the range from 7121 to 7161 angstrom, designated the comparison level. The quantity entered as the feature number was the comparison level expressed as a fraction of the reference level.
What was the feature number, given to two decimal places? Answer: 0.83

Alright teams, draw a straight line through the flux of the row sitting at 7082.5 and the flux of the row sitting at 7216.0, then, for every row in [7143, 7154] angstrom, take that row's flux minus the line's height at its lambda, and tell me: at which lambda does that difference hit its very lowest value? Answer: 7153.0 angstrom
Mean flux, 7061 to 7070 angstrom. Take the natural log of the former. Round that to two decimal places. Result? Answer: 2.86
